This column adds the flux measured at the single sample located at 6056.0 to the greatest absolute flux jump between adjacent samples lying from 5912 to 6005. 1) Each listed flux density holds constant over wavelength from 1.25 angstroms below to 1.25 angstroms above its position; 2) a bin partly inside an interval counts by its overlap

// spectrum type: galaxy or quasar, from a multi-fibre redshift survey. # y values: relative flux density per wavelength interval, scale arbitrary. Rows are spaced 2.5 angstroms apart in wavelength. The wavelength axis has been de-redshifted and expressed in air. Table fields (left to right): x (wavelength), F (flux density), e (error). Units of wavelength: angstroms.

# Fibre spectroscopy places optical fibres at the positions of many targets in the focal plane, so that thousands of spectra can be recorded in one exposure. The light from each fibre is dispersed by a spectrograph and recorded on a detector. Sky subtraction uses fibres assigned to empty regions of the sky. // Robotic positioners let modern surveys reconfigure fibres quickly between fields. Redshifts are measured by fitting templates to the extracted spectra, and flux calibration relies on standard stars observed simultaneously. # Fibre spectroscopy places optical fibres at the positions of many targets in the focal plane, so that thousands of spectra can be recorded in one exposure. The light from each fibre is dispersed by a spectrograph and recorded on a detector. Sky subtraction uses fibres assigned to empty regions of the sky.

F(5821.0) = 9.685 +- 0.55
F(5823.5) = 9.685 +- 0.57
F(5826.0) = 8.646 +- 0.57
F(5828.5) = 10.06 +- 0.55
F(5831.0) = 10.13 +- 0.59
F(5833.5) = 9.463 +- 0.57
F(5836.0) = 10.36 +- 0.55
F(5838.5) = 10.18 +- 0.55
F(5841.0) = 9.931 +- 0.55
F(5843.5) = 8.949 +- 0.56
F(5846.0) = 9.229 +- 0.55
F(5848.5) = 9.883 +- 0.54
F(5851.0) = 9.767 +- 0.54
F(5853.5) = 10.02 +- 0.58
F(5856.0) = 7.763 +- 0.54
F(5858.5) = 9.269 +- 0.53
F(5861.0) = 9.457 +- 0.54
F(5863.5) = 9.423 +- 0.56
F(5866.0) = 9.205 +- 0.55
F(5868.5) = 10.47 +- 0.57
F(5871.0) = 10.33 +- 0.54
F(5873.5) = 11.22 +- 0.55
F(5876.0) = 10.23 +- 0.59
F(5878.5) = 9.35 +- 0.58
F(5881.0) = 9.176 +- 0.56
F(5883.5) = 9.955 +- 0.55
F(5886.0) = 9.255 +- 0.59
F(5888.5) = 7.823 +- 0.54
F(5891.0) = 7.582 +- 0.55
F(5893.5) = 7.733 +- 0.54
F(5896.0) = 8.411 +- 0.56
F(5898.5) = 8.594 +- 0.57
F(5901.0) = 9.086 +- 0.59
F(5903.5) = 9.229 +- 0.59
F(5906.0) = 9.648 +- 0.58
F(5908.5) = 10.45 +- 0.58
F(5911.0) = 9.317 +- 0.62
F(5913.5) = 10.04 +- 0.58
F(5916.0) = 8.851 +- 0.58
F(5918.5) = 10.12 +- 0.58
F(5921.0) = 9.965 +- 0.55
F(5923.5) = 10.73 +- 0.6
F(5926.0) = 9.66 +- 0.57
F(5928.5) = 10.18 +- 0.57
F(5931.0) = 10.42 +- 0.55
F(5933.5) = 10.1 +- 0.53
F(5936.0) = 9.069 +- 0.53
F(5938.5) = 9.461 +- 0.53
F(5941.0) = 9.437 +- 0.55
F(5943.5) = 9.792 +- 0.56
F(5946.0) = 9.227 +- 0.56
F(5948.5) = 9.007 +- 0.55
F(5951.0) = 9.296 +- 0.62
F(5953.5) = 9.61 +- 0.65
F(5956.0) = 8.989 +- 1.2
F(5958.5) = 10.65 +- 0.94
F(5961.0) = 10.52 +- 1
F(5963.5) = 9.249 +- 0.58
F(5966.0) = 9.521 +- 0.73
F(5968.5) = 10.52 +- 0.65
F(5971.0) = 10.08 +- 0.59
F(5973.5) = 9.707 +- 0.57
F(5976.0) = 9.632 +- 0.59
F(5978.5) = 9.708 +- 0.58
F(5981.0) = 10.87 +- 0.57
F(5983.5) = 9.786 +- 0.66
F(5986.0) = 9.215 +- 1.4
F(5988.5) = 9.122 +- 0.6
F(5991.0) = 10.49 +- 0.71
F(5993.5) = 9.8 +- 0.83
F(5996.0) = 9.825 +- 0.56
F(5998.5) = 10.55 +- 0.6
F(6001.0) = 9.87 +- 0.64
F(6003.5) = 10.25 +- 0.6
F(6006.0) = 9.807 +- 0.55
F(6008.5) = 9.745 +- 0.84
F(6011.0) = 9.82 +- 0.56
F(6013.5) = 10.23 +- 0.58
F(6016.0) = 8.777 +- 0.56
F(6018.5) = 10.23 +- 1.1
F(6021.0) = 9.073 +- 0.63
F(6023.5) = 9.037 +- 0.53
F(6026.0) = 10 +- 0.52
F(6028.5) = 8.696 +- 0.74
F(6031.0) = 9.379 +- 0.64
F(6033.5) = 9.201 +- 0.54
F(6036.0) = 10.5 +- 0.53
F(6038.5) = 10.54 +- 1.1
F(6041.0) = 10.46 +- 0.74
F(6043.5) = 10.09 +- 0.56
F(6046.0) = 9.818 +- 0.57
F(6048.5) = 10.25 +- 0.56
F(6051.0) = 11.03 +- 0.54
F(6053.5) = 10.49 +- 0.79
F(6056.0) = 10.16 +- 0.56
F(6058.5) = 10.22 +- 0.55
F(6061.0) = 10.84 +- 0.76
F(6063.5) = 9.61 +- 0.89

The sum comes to 11.8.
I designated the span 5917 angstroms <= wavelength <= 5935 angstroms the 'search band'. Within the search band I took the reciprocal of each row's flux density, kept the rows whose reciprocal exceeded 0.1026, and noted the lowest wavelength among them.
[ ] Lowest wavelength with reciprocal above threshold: 5926.0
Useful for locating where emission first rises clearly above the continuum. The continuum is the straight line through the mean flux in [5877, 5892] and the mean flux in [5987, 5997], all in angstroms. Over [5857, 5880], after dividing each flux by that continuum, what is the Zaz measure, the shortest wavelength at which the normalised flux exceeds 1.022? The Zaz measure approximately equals 5858.5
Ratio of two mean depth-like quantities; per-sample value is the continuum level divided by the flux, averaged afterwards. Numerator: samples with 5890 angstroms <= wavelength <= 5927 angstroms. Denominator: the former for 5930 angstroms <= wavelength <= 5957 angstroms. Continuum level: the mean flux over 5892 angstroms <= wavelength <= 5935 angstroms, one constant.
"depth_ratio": 1.03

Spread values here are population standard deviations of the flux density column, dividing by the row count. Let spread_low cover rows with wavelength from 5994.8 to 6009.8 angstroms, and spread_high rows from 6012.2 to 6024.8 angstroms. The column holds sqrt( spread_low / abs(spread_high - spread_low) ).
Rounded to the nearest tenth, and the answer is 0.9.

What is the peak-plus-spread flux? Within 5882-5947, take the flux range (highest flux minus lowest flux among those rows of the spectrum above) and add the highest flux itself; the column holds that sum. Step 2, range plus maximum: 13.9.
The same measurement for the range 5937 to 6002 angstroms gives 12.8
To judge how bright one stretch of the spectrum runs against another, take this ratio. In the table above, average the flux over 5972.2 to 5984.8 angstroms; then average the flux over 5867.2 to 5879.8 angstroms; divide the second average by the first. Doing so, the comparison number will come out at 1.04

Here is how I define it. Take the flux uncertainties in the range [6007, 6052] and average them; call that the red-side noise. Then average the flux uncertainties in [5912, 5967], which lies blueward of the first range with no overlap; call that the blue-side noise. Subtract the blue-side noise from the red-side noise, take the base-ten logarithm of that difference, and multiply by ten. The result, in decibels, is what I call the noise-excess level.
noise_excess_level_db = -18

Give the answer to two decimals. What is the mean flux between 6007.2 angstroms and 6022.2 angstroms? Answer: 9.65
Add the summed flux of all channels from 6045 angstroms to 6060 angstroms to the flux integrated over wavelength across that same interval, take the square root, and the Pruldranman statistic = 14.7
